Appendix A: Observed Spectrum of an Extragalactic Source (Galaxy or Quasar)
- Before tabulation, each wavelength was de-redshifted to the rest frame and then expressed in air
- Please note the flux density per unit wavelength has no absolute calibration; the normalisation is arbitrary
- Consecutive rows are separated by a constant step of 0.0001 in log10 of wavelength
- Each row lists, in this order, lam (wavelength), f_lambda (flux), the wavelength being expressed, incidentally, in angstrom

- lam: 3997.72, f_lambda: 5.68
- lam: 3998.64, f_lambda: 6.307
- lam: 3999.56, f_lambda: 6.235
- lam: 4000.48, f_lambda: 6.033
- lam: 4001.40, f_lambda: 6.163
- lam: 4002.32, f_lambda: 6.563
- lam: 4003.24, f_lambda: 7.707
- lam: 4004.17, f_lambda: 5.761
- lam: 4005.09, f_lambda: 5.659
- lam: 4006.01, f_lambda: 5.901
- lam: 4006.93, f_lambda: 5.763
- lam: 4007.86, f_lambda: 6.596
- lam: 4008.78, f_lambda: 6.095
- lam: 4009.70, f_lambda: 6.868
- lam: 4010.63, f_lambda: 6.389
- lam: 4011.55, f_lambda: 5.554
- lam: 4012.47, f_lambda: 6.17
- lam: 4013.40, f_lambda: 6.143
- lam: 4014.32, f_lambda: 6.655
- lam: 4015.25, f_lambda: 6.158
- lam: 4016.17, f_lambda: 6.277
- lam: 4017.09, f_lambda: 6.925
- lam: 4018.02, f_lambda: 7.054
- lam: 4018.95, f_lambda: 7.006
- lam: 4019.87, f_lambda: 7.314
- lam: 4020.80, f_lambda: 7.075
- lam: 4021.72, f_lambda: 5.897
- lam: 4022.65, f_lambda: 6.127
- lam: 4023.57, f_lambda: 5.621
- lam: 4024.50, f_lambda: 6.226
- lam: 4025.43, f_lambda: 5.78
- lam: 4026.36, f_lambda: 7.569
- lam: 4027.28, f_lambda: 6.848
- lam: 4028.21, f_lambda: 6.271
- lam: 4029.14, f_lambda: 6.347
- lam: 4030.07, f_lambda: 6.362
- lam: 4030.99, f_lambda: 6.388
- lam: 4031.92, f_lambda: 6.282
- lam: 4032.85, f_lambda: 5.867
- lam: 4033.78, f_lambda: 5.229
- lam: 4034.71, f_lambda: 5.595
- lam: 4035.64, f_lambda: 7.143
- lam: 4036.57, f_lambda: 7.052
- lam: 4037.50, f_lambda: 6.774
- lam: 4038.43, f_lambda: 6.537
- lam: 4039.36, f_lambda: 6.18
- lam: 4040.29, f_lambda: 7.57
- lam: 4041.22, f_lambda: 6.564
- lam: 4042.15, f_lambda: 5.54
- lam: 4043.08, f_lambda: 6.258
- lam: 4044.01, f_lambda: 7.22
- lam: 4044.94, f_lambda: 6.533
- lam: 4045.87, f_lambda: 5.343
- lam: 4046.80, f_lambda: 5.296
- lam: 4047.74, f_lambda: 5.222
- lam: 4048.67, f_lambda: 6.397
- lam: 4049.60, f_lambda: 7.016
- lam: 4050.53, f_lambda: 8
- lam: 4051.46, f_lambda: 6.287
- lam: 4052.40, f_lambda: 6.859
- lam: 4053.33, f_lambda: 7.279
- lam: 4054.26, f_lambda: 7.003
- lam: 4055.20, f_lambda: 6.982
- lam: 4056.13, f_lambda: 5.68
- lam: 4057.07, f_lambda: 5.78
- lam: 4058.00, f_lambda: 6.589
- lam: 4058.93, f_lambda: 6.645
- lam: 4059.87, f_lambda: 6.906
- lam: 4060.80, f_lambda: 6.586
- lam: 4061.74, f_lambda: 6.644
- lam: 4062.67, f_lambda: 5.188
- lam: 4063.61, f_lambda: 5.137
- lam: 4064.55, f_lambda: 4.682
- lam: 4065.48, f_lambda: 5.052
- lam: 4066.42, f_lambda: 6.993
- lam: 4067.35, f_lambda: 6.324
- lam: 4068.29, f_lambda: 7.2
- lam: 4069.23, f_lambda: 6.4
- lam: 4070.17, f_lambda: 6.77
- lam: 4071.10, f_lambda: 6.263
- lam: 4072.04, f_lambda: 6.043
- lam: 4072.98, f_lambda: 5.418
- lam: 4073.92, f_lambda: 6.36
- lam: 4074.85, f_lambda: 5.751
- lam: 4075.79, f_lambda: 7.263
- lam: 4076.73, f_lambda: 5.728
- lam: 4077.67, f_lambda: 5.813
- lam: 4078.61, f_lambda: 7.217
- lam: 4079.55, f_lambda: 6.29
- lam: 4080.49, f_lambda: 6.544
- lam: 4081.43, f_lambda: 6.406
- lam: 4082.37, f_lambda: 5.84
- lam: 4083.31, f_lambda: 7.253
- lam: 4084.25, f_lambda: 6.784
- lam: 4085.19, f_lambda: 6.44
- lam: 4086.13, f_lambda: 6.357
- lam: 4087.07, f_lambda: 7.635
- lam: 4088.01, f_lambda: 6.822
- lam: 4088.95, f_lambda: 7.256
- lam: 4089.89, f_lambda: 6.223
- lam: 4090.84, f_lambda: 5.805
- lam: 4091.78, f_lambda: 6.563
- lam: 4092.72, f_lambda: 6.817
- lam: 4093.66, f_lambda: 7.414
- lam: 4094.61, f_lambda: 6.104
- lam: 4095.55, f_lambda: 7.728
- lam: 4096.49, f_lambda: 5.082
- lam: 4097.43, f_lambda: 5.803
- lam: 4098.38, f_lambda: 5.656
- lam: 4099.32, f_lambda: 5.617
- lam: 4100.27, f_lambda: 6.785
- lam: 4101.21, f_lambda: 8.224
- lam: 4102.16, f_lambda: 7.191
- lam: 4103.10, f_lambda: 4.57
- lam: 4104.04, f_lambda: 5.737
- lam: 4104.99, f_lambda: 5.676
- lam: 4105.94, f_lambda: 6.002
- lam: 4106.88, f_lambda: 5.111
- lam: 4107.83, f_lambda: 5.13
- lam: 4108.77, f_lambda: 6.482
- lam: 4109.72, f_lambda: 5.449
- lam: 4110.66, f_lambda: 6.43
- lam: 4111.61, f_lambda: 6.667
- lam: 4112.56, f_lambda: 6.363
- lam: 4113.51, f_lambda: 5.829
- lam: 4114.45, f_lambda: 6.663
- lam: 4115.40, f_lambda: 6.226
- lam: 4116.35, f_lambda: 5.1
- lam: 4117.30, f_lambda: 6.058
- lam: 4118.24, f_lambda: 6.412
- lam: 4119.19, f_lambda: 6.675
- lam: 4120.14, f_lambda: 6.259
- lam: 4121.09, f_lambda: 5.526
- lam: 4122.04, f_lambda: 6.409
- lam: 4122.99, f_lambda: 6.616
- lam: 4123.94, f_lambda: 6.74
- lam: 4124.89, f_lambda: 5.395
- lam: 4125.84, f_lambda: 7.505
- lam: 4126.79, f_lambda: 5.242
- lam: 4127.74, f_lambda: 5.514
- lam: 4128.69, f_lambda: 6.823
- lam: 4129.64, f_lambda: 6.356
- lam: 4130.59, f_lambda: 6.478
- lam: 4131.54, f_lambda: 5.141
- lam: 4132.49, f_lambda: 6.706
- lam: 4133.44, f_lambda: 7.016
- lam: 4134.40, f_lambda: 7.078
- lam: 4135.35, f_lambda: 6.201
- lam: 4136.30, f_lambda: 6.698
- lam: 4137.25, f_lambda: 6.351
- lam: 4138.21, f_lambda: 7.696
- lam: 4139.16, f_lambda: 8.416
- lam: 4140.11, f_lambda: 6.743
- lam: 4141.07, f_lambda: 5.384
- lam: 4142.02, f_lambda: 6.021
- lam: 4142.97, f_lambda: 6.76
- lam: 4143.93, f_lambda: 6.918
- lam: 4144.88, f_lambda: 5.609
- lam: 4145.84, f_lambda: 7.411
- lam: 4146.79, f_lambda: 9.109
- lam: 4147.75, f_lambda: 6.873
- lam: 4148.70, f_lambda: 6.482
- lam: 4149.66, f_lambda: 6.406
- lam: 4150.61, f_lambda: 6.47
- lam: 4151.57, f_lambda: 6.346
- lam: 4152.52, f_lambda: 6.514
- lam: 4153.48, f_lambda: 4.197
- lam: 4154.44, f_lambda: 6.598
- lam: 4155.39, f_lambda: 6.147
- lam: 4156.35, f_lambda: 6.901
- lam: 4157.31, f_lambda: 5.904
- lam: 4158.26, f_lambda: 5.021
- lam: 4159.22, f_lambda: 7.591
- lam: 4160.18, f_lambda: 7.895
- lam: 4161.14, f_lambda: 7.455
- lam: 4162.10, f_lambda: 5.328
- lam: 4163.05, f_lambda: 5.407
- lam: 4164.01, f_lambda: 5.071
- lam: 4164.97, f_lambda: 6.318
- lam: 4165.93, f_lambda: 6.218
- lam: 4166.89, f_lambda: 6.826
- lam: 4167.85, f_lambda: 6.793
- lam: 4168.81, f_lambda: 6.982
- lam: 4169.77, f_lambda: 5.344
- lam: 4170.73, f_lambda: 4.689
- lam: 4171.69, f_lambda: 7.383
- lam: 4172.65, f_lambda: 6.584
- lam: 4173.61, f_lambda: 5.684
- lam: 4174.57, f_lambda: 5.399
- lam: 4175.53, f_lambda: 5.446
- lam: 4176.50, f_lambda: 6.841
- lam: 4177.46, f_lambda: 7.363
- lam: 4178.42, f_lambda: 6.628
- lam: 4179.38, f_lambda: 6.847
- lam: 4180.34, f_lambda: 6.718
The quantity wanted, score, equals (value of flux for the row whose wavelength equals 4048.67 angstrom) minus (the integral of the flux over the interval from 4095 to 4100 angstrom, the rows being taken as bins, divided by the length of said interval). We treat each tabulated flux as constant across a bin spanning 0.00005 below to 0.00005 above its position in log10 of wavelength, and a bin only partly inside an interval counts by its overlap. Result 0.4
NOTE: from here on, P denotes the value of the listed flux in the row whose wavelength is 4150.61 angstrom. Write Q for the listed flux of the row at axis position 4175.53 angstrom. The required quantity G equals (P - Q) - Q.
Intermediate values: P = 6.47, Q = 5.446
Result -4.4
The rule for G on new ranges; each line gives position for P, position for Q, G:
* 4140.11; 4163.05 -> -4.1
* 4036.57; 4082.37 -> -4.6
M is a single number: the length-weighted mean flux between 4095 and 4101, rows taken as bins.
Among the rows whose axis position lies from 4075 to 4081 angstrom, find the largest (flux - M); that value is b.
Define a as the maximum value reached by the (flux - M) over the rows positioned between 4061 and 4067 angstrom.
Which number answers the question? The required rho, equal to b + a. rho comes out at 1.8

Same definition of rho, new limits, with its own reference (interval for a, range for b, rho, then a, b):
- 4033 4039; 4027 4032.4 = 1.6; 0.9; 0.6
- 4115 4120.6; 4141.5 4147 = 3.4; 0.5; 2.9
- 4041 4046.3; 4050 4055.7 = 2.8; 1.0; 1.8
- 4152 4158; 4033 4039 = 1.6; 0.7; 0.9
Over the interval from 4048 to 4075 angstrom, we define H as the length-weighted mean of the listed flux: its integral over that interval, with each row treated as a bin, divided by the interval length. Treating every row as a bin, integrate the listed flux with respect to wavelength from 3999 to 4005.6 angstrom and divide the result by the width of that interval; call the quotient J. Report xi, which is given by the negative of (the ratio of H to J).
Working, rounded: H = 6.35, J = 6.30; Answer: -1.01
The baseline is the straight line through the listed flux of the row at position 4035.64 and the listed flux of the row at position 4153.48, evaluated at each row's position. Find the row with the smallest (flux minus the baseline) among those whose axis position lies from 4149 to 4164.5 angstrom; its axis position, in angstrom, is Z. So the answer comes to 4153.48 angstrom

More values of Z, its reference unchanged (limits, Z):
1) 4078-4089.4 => 4082.37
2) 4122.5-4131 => 4126.79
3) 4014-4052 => 4033.78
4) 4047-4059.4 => 4047.74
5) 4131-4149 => 4131.54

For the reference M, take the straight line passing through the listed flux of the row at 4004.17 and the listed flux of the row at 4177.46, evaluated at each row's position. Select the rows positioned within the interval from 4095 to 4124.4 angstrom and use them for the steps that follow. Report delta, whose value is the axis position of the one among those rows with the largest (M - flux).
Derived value 4103.10 angstrom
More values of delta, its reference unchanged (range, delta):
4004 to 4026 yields 4023.57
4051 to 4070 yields 4064.55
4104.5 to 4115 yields 4106.88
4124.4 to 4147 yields 4131.54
